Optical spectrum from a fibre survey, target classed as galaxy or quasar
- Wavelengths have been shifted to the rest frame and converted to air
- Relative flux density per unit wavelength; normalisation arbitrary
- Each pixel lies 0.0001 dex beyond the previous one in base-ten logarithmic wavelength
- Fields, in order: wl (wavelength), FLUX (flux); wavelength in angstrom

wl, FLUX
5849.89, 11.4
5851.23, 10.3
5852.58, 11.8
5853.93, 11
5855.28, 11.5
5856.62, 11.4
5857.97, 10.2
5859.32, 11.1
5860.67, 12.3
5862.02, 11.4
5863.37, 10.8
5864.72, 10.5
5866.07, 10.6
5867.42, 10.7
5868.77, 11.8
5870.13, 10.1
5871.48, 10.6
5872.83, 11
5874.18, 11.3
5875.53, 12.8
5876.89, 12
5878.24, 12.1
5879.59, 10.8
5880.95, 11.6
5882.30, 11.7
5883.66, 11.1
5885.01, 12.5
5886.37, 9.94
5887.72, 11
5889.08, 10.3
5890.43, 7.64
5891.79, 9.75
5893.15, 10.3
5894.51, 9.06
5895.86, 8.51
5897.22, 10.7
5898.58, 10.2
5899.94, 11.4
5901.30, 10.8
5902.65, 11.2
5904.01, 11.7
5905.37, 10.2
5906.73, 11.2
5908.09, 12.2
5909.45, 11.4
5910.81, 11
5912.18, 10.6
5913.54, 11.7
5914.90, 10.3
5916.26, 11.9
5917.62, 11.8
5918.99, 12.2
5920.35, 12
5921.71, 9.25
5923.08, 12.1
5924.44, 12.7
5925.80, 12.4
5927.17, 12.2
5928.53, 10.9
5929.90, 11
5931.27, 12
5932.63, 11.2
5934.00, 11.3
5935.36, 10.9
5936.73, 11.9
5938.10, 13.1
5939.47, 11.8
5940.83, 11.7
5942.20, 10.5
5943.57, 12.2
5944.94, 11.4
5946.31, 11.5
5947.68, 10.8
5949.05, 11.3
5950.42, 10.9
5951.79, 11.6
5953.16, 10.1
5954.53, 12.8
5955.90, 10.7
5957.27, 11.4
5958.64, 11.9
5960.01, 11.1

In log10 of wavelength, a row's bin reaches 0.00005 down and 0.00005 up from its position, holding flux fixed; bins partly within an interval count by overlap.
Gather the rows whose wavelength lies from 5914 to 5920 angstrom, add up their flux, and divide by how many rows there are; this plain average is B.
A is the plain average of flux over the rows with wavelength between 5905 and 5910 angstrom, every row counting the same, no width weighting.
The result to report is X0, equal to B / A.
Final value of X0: 1.027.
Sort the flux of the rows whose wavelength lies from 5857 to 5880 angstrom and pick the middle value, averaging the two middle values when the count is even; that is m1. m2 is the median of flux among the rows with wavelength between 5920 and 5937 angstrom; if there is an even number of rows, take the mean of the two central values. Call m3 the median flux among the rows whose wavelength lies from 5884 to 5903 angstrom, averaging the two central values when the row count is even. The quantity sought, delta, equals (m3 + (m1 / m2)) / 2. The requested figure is 5.6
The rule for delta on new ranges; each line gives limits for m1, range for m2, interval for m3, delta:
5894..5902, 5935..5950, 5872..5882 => 6.3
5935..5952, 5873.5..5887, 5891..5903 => 5.6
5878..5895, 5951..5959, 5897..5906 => 5.9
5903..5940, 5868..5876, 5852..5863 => 6.2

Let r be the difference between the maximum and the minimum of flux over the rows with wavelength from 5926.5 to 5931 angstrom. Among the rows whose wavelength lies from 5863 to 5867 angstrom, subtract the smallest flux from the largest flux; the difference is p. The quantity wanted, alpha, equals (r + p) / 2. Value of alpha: 0.8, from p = 0.3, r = 1.30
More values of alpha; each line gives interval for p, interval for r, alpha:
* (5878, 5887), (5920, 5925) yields 3.0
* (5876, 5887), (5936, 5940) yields 1.9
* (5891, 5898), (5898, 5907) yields 1.8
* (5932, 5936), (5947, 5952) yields 0.6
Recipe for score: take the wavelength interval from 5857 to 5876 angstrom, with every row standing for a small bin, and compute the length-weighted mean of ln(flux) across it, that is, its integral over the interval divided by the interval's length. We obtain 2.40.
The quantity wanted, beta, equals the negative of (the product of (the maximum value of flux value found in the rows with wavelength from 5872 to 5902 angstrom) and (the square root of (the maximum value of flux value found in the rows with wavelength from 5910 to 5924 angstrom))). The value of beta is -44.7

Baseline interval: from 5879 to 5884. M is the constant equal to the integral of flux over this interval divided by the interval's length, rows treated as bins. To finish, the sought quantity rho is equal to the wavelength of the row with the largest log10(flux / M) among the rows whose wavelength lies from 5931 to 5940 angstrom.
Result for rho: 5938.10 angstrom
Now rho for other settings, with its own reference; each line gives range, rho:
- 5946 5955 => 5954.53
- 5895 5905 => 5904.01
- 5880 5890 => 5885.01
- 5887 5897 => 5887.72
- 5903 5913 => 5908.09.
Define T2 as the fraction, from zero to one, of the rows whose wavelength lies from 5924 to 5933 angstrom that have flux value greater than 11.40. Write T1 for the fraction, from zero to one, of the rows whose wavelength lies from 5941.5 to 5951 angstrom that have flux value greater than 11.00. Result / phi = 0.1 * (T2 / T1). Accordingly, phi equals 0.10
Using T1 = 0.6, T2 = 0.57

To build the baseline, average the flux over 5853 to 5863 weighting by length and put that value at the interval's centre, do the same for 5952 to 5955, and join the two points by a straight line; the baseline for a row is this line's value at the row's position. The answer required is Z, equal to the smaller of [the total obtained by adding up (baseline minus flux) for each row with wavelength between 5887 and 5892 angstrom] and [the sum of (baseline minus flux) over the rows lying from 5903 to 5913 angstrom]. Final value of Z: 1.0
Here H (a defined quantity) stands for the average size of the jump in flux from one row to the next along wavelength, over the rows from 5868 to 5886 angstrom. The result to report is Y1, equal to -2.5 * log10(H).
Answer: 0.25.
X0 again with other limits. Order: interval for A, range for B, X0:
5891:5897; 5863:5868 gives 1.132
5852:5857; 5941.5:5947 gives 0.998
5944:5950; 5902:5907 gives 0.984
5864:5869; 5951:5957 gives 1.037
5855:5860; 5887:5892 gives 0.875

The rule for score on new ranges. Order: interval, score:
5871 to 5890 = 2.42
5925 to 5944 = 2.45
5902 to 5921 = 2.43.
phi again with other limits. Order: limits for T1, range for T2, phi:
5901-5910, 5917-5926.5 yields 0.12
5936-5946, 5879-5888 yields 0.05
